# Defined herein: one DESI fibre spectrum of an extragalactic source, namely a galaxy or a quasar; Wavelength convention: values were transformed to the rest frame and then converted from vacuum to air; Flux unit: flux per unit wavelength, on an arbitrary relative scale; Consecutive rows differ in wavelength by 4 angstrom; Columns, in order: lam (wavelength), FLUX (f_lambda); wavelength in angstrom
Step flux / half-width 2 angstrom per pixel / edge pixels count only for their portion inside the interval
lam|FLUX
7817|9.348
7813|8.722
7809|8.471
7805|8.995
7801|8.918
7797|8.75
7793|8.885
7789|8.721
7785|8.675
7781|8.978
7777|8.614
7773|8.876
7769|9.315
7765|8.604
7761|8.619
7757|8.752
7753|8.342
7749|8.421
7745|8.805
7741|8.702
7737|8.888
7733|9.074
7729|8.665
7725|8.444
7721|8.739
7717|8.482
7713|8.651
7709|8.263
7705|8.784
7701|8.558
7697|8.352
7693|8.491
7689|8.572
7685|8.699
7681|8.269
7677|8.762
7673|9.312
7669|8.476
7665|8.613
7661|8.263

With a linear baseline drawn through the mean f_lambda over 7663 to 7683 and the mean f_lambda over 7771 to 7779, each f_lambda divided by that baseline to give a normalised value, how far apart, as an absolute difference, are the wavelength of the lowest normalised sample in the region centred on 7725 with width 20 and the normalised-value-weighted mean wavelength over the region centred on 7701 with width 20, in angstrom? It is 24.0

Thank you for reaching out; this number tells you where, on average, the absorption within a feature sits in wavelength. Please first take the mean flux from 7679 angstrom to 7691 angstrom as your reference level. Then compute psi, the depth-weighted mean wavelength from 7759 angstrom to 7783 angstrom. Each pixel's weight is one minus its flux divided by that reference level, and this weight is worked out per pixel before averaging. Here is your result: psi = 7772.4 angstrom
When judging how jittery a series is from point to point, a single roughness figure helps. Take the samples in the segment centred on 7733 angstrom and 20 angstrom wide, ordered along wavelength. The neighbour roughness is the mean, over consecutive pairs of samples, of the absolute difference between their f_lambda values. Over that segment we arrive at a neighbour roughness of 0.25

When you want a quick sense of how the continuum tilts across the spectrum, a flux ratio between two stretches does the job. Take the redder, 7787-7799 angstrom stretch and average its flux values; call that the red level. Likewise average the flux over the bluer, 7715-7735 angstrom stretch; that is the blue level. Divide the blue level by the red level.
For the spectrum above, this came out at 0.99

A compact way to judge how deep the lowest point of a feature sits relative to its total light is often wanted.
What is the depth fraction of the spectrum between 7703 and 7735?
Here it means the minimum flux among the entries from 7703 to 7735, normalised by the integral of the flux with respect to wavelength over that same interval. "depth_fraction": 0.0299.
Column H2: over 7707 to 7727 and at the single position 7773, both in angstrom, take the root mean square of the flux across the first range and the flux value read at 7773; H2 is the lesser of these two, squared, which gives 72.5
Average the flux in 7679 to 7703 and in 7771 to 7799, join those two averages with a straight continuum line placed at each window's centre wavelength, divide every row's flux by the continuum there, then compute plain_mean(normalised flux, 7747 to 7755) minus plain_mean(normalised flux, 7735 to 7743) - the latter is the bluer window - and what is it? -0.05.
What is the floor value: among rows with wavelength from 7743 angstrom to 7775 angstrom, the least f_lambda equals 8.342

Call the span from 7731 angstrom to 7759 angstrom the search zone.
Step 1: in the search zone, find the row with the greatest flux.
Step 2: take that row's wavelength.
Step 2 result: 7733 angstrom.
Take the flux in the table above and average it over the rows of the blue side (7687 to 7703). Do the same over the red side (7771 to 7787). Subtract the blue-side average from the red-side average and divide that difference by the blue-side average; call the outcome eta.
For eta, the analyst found 0.034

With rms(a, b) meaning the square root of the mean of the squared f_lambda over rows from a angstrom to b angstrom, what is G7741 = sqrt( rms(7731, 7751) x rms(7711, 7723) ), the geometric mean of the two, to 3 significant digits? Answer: 8.70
